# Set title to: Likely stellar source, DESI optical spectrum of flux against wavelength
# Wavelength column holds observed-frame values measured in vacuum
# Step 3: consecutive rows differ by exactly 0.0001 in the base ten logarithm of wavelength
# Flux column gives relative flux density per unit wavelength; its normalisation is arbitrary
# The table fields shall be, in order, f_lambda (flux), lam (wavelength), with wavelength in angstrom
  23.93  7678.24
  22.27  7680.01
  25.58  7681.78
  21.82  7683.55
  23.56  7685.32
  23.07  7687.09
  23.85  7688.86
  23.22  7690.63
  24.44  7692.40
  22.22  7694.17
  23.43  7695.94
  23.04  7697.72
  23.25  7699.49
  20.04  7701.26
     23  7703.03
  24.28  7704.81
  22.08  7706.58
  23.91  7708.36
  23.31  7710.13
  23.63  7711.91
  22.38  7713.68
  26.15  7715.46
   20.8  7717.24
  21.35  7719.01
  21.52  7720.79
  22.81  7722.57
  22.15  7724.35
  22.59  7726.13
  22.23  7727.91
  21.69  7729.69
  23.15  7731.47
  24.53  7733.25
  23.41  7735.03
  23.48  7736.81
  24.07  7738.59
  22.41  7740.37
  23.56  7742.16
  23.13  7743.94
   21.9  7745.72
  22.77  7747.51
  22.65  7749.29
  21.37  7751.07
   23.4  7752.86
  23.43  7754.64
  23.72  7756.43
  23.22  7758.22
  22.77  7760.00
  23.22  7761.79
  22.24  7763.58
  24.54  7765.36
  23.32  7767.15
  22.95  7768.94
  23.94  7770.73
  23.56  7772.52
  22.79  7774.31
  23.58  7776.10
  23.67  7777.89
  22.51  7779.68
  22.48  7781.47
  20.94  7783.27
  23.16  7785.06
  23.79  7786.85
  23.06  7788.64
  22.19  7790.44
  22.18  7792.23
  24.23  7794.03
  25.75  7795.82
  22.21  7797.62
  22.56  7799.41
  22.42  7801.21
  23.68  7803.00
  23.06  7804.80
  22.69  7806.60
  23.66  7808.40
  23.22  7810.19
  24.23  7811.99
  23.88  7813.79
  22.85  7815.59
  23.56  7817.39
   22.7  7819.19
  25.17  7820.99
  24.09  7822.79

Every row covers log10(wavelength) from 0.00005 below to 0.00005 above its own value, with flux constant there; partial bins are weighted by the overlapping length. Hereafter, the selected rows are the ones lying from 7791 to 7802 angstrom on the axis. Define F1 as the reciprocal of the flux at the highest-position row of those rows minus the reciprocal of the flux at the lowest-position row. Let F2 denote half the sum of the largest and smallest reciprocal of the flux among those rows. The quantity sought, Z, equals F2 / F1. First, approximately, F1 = 0.000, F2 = 0.0420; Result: -87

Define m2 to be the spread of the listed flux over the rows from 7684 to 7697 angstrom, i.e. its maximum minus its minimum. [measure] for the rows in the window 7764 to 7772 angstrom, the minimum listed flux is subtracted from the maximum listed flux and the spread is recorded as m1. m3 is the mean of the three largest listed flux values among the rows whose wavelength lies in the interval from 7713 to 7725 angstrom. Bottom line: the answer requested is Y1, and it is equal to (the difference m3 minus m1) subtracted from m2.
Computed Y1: -20.0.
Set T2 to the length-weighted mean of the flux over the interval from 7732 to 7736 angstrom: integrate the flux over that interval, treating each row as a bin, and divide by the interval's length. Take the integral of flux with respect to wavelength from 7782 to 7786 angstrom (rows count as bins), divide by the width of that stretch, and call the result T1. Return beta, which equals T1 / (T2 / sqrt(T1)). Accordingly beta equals 4.3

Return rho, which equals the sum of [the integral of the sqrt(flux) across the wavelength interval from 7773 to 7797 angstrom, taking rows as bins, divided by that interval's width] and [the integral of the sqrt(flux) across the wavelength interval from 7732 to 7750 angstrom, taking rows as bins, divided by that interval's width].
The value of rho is 9.62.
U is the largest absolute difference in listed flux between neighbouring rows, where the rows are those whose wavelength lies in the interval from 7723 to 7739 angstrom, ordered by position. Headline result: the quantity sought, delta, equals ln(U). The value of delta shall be 0.38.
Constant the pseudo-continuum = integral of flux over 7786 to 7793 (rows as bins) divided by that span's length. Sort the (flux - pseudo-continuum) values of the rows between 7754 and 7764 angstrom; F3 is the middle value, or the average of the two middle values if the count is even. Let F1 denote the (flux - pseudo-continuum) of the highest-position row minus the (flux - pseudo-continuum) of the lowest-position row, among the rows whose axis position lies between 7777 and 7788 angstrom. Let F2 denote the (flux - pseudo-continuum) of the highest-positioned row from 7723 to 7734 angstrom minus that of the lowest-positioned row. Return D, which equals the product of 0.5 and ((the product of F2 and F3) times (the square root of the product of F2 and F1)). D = 0.26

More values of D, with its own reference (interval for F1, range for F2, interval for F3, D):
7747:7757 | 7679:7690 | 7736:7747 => 0.48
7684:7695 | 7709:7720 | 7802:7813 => -1.00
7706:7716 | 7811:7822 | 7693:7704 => 0.19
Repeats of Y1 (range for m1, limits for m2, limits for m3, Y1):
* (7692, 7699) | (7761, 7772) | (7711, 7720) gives -19.5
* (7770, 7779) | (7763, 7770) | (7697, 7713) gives -20.5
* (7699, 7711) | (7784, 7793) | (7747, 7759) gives -17.7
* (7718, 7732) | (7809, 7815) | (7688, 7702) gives -21.1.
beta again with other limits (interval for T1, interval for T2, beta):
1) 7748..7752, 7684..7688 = 4.5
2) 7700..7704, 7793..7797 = 4.1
